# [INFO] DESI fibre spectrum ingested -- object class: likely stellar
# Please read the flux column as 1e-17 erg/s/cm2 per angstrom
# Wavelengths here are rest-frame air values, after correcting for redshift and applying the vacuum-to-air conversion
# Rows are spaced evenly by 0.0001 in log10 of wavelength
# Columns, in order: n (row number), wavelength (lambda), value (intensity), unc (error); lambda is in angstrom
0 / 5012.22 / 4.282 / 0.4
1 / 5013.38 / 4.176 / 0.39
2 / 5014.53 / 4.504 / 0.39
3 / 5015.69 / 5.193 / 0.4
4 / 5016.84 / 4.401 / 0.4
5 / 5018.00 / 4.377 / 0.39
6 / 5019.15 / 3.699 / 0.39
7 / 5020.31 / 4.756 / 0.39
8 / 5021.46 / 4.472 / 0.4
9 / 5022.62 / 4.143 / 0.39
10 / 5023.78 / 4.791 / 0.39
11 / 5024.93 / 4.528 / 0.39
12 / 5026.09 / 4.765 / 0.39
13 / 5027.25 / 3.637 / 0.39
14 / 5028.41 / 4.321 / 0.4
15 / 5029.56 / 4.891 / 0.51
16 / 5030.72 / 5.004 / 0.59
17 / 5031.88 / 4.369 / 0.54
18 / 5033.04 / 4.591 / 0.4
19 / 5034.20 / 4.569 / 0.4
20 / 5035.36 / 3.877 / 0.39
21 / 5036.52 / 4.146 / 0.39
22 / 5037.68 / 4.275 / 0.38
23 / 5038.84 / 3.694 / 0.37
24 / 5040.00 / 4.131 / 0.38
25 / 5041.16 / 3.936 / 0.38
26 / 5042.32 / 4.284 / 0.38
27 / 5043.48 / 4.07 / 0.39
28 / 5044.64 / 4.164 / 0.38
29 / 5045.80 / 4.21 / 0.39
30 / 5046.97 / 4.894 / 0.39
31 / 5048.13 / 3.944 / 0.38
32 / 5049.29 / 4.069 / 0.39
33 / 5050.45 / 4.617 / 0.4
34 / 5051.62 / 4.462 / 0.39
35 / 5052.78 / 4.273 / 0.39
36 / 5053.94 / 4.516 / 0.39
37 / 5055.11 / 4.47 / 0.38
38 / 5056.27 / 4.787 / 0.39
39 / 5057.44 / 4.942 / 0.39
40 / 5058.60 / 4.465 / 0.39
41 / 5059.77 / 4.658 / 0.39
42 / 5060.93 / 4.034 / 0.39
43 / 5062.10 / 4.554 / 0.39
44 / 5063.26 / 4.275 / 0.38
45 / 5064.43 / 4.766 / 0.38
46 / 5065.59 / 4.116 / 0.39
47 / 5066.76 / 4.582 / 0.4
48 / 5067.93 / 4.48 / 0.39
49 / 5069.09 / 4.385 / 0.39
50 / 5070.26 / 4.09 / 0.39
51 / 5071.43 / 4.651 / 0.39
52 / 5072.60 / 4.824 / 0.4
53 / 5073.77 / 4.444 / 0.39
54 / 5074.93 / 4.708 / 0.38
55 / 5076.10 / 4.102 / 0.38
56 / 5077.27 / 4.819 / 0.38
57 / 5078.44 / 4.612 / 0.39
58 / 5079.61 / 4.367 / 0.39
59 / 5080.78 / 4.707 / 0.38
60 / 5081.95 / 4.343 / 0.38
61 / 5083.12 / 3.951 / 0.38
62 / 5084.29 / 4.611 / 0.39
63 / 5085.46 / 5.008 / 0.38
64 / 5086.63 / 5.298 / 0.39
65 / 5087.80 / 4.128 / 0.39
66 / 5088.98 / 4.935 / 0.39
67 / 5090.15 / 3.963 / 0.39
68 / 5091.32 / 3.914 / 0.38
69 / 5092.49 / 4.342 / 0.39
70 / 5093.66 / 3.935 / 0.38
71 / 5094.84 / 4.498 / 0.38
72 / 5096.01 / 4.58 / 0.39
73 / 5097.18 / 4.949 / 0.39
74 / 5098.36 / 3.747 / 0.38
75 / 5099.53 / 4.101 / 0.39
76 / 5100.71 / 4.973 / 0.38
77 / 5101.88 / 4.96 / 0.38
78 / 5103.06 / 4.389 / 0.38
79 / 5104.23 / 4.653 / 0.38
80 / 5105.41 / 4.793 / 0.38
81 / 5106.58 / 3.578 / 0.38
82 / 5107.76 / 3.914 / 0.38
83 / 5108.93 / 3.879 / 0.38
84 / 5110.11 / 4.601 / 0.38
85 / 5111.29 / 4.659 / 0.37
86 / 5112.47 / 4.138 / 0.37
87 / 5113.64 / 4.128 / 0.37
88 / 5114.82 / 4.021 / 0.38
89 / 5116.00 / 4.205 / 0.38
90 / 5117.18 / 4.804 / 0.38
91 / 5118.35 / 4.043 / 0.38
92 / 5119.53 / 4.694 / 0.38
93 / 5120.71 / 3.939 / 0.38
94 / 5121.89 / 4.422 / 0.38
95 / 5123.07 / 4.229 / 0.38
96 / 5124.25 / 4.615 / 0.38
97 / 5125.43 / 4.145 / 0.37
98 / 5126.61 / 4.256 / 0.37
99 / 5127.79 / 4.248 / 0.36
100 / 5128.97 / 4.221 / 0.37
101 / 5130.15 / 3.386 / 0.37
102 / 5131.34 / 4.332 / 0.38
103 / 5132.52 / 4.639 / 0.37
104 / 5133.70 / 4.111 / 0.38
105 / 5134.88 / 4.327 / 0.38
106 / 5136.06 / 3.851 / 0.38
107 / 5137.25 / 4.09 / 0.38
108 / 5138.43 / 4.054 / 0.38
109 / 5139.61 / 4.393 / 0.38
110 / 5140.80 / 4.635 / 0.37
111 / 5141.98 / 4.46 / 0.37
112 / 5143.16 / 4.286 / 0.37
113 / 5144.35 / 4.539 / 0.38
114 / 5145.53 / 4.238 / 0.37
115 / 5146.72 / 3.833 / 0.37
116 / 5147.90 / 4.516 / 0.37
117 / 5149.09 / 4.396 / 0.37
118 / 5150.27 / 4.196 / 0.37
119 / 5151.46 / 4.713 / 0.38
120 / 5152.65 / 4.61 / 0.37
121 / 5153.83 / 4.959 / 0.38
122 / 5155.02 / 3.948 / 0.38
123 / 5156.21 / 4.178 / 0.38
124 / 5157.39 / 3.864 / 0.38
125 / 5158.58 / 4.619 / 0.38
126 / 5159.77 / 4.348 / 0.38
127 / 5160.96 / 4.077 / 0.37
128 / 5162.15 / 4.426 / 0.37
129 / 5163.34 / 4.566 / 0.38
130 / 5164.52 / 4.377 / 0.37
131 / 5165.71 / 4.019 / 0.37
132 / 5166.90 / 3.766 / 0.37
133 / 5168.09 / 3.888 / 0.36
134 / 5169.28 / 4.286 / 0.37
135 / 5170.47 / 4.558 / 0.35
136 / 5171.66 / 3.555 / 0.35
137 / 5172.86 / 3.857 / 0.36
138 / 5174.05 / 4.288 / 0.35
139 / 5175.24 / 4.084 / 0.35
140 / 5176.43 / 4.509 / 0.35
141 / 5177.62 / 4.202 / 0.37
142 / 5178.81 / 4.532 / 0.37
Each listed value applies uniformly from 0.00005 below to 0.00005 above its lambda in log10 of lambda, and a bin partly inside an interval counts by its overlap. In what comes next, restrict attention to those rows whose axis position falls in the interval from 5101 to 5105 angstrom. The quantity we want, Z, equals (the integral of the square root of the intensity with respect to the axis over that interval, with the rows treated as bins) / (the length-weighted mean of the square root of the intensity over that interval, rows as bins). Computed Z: 4.0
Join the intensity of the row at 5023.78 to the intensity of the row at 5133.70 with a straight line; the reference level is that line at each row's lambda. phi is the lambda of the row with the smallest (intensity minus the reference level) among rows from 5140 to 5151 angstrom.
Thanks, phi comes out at 5146.72 angstrom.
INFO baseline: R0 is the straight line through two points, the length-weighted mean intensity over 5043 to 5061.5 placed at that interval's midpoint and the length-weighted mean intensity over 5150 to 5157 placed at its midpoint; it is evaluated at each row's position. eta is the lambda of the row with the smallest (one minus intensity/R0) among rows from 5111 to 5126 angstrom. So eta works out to 5117.18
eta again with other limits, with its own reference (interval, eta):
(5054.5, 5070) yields 5057.44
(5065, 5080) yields 5072.60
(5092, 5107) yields 5100.71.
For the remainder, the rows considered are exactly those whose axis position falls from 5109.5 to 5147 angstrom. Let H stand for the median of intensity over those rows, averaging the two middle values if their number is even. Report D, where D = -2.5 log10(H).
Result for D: -1.57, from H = 4.24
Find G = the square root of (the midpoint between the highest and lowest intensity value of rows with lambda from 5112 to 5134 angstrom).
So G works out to 2.02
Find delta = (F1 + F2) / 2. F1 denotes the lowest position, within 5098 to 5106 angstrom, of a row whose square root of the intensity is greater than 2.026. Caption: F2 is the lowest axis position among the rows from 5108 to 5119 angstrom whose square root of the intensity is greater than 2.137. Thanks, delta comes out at 5105.4 angstrom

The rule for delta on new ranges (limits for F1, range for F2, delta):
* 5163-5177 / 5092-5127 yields 5129.7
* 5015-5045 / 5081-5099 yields 5050.0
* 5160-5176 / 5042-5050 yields 5104.6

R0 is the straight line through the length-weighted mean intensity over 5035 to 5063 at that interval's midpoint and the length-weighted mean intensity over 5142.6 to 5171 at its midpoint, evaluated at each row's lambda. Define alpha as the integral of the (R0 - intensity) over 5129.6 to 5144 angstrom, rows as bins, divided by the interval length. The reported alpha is 0.08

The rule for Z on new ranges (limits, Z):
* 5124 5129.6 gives 5.6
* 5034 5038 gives 4.0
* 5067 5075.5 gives 8.5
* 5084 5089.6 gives 5.6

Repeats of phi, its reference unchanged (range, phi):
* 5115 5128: 5120.71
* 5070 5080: 5070.26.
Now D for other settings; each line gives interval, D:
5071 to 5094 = -1.64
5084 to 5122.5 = -1.61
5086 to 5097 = -1.59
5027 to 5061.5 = -1.58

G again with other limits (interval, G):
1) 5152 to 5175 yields 2.06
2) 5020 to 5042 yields 2.08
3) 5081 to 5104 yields 2.13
